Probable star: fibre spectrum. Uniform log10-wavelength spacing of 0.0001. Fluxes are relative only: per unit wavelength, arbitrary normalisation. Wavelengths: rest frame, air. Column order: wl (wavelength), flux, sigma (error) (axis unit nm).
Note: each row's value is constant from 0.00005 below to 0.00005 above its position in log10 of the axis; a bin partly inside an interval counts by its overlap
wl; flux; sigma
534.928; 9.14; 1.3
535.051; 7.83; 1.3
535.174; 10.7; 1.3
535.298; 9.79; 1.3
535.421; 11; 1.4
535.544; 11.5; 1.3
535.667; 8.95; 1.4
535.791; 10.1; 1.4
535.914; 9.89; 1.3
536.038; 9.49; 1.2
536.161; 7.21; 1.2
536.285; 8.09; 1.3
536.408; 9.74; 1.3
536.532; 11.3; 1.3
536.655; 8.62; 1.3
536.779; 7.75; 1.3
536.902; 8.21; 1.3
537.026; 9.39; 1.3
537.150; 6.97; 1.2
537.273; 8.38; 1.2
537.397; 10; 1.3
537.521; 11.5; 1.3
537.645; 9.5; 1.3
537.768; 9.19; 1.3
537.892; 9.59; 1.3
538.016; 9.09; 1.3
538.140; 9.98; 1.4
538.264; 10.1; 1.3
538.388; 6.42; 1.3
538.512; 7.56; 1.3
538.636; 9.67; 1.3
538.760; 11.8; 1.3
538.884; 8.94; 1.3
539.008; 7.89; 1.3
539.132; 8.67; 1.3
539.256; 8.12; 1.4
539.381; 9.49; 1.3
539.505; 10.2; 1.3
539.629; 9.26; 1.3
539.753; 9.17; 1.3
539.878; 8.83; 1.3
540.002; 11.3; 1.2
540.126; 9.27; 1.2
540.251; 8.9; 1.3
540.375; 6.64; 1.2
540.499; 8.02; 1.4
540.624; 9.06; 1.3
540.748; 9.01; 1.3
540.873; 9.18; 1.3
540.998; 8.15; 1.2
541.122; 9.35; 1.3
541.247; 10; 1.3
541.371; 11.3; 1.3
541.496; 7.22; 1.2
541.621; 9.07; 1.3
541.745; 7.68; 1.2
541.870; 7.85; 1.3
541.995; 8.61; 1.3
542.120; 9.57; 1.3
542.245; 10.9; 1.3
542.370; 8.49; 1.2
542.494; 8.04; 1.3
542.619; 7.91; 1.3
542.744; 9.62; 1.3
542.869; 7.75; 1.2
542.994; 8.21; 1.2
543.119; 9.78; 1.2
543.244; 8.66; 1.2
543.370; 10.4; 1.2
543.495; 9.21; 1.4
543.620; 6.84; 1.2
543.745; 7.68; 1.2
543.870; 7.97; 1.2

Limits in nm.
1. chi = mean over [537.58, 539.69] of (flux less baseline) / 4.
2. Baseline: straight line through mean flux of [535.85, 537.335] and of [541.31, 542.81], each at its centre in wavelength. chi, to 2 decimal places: 0.09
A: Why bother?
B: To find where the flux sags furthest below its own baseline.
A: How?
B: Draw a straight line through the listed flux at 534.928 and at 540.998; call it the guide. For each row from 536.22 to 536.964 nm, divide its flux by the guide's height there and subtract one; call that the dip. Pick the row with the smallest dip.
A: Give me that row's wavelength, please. 536.779 nm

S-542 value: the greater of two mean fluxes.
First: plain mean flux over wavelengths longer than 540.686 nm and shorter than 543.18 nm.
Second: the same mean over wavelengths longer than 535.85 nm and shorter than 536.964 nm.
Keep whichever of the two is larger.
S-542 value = 8.9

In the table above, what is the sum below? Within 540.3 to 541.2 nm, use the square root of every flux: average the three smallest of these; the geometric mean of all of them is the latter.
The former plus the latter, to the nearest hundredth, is 5.66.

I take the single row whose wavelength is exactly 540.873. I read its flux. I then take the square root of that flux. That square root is 3.03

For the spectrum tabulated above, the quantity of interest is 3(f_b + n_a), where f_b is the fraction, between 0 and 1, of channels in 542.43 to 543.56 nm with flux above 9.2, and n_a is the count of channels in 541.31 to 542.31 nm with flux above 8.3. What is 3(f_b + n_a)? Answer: 16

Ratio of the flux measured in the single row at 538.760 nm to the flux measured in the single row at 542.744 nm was 1.23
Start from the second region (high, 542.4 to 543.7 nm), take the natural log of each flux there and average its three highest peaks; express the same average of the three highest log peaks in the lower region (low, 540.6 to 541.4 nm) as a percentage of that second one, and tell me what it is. 101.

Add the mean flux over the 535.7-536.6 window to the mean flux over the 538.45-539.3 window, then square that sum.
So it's 337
